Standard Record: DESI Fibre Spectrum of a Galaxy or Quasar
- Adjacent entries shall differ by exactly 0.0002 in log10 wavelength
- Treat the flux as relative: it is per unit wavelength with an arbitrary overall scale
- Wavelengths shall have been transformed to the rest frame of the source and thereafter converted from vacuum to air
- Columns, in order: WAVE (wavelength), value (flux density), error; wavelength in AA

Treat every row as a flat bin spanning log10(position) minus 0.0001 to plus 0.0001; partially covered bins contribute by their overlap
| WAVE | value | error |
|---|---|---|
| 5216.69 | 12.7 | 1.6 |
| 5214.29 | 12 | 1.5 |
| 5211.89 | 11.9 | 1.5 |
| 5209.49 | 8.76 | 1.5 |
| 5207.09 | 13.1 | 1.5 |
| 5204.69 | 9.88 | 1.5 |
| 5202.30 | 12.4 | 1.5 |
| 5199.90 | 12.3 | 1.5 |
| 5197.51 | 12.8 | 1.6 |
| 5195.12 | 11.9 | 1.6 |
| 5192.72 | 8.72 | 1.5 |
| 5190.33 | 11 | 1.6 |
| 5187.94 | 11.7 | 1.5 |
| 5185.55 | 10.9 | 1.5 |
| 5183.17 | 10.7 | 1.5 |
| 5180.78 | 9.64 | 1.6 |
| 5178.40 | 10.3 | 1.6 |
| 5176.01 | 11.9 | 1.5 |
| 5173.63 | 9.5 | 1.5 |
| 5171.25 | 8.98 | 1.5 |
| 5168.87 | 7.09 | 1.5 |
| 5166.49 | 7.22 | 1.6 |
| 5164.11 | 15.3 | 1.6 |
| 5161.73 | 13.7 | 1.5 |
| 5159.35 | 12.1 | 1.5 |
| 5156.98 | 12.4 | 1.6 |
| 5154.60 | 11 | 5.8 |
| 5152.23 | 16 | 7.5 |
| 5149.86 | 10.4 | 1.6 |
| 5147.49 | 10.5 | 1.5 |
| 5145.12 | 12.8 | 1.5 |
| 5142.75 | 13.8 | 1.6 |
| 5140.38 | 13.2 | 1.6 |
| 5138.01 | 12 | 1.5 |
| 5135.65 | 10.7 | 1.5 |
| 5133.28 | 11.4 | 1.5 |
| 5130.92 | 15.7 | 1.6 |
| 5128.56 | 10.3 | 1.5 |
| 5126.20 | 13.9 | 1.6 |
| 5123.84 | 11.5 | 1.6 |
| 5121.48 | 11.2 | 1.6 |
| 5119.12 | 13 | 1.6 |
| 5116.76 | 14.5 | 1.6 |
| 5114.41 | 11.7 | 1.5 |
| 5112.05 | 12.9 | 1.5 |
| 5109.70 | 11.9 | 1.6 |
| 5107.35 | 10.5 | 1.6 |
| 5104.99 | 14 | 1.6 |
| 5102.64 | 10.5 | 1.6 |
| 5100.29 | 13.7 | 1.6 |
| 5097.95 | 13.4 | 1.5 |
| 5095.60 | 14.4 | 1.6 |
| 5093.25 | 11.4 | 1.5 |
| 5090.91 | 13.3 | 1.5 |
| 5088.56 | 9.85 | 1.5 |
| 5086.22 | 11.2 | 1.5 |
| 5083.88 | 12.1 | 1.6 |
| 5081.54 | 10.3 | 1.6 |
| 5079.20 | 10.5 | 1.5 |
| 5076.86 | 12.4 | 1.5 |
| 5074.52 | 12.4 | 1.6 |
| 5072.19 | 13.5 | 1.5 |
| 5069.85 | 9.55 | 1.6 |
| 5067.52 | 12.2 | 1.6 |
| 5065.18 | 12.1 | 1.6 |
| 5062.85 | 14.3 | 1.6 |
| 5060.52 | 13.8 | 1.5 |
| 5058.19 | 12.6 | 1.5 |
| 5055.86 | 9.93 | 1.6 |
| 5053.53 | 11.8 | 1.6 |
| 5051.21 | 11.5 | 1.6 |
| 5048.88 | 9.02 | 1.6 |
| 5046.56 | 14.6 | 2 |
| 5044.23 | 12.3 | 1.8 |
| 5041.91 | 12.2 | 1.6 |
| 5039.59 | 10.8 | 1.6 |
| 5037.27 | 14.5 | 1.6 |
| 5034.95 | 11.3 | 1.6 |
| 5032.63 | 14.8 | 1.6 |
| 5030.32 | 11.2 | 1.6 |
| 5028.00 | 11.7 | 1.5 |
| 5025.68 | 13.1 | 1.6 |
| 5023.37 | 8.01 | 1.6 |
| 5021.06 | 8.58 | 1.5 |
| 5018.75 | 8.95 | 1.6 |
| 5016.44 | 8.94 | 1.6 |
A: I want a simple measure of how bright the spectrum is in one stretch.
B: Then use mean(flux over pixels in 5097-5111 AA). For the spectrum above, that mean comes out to 12.3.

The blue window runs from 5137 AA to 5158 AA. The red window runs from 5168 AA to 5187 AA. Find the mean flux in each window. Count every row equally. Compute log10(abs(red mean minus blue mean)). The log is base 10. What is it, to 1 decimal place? 0.4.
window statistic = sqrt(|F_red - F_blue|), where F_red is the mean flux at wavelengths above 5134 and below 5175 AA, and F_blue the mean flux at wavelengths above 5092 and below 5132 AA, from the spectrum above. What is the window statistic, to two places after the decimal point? 1.02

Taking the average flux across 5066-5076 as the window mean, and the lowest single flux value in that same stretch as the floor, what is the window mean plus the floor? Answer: 21.5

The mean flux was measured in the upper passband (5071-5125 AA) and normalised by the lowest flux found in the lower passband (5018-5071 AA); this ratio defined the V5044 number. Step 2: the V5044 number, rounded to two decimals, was 1.52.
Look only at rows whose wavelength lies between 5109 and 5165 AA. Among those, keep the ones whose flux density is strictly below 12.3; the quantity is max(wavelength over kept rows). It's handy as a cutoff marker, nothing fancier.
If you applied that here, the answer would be 5159.35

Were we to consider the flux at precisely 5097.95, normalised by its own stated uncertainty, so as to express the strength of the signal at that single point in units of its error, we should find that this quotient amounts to 8.9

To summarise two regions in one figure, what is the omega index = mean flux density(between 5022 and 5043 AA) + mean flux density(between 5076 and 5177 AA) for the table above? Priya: 23.9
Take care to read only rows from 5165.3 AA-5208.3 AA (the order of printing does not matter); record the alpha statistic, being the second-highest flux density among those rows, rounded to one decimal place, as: 12.8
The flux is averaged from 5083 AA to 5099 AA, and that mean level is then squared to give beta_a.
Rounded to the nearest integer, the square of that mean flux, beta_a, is 150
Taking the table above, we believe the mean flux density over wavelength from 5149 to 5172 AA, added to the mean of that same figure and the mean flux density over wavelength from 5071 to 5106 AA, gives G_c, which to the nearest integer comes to 23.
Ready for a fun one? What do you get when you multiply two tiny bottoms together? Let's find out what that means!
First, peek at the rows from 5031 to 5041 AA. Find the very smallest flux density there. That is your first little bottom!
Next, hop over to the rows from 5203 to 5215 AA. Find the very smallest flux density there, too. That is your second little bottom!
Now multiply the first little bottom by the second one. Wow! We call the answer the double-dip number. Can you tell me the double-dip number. 95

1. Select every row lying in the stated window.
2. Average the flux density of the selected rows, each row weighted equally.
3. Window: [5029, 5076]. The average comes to 12.2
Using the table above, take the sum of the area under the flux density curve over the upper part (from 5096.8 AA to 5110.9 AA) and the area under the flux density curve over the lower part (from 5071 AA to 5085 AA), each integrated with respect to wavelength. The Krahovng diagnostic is 340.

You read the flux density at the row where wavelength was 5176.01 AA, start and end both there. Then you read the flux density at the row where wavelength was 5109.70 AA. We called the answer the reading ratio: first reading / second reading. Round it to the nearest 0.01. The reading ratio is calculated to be 1.00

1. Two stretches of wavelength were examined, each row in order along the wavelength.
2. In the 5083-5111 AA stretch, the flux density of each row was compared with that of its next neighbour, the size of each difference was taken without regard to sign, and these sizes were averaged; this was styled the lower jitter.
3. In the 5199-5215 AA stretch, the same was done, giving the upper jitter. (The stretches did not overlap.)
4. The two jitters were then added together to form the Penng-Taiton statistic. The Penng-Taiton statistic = 4.4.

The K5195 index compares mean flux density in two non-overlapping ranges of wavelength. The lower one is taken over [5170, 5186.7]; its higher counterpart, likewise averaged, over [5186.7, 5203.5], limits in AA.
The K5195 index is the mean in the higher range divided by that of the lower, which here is 1.12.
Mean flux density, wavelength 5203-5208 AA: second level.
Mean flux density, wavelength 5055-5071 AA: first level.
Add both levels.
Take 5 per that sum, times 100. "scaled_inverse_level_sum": 21.2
